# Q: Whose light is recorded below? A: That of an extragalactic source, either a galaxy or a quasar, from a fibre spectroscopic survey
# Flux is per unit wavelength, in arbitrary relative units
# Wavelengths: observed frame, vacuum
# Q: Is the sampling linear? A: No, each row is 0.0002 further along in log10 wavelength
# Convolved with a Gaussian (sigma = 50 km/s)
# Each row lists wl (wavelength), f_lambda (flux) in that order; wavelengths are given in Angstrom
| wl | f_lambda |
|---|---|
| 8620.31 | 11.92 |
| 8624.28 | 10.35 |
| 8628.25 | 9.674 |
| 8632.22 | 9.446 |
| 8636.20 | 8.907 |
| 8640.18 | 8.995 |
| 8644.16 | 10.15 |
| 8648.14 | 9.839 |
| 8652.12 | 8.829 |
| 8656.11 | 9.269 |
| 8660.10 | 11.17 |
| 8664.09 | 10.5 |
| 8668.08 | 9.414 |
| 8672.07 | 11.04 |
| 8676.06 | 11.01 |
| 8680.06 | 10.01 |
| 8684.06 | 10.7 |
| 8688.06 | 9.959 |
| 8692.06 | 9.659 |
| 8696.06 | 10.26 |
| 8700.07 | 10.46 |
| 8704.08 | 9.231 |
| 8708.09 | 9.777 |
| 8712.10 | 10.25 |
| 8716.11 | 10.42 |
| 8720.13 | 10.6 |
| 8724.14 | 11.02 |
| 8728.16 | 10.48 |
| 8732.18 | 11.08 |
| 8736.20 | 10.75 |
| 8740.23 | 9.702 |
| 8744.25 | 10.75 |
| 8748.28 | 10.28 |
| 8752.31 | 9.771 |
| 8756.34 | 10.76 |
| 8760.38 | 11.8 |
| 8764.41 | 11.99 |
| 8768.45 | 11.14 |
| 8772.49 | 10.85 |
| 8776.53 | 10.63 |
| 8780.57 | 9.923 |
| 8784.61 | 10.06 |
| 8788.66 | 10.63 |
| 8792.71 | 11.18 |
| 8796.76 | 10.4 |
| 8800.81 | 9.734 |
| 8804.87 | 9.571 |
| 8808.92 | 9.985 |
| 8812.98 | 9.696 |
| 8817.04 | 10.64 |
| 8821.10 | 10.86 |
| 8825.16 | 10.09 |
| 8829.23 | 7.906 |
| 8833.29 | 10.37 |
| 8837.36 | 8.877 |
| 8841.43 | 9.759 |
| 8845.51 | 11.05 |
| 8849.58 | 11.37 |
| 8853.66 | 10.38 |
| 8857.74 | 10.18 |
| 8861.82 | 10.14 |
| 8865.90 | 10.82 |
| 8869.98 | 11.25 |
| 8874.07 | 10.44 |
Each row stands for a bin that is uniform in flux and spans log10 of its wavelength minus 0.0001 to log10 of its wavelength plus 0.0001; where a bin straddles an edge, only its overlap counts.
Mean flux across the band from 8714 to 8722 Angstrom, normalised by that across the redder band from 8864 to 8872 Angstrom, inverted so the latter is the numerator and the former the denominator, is 1.05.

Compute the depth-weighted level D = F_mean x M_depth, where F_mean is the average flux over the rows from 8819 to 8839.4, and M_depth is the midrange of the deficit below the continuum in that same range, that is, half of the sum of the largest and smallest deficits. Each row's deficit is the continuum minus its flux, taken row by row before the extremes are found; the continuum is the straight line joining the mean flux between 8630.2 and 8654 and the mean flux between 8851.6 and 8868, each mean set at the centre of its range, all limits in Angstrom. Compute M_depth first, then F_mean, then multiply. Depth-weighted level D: 8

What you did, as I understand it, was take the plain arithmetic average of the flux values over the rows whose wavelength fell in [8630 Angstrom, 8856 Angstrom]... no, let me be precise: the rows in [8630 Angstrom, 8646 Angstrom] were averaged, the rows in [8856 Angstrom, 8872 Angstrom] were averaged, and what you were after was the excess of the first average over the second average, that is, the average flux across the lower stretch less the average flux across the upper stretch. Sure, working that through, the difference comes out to -1.2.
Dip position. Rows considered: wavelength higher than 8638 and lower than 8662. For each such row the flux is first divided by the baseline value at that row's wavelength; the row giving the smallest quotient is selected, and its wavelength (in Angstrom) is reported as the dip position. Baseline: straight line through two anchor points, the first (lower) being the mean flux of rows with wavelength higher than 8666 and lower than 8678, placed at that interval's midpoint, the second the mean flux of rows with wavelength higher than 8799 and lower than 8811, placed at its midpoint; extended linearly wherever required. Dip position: 8652.12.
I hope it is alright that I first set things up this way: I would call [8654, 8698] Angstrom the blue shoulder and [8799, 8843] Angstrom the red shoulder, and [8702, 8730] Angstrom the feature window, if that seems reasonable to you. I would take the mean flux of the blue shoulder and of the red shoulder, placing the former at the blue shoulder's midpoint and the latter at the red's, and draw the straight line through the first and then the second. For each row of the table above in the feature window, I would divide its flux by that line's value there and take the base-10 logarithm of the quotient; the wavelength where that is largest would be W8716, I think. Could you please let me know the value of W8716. 8724.14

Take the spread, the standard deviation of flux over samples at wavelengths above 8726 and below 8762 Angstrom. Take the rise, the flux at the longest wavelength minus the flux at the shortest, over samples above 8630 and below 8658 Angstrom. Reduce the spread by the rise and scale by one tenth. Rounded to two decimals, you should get 0.08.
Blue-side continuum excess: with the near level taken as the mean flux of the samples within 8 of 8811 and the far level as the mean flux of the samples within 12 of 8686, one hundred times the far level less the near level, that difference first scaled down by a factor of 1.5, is 20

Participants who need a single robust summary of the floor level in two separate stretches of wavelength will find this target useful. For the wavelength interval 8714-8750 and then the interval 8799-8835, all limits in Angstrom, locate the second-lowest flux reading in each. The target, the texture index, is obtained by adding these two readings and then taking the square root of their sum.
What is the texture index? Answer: 4.46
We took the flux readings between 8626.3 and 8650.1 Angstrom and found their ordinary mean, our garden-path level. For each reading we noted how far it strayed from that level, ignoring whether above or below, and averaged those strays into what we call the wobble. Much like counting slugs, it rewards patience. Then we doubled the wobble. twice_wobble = 0.77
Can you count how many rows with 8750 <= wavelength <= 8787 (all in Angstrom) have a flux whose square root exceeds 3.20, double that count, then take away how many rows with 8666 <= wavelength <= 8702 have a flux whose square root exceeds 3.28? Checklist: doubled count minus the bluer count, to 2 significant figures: 10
